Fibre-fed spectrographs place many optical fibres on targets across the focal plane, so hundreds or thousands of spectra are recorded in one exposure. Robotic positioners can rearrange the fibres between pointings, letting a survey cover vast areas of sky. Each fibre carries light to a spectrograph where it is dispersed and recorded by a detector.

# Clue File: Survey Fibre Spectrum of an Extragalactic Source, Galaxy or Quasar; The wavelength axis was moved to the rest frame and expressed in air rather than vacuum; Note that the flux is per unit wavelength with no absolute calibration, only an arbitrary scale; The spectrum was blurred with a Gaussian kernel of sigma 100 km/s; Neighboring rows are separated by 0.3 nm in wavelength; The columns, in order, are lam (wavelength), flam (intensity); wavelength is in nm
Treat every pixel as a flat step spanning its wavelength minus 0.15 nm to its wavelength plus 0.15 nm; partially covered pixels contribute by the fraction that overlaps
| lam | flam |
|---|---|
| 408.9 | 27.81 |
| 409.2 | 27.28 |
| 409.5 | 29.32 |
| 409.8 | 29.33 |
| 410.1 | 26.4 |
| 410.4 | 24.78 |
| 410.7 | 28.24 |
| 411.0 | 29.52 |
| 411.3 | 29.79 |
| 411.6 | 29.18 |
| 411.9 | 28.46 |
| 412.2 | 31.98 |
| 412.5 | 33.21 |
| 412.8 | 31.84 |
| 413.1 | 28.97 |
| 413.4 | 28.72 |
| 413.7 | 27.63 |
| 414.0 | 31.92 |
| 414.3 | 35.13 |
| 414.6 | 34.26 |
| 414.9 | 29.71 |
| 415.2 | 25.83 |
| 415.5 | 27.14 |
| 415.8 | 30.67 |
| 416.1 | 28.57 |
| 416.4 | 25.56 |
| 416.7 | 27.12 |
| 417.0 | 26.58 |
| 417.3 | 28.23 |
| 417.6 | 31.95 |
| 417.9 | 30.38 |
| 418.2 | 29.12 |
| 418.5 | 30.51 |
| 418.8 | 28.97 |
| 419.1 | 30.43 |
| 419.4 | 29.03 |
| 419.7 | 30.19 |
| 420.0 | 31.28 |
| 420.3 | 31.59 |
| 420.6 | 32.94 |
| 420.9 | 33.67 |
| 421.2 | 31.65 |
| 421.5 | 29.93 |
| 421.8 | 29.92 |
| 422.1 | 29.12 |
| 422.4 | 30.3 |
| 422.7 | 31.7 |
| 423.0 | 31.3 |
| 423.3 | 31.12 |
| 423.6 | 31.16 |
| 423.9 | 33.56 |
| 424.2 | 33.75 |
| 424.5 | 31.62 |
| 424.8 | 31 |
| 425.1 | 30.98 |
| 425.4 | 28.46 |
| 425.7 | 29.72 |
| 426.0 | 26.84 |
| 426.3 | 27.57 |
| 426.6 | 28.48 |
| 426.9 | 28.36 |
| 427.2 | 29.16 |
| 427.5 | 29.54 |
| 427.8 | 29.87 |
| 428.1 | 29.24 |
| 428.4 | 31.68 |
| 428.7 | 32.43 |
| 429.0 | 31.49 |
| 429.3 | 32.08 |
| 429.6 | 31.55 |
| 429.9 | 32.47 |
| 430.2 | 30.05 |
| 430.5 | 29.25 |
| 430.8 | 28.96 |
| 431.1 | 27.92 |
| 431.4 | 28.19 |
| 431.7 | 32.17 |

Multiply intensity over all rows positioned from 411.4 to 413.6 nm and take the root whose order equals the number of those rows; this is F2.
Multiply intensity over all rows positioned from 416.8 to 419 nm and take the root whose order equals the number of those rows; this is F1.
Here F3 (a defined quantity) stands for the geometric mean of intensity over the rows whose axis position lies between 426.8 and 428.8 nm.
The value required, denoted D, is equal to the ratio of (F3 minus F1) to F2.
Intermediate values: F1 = 29.3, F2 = 30.3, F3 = 30.0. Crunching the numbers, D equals 0.022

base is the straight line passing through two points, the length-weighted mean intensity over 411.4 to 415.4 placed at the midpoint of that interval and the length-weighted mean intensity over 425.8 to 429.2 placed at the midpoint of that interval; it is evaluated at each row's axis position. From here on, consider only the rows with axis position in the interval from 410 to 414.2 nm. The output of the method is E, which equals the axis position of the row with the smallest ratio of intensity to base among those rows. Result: 410.4 nm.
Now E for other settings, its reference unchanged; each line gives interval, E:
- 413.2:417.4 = 416.4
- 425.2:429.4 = 426.0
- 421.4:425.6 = 425.4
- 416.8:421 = 417.0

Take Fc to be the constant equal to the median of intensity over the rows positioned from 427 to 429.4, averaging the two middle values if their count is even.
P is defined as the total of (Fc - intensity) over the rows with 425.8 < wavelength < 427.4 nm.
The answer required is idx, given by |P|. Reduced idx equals 13.0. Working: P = 13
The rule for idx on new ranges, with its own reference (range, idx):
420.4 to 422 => 4.7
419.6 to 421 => 6.3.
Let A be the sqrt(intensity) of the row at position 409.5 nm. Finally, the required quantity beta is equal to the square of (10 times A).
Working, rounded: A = 5.41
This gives 2932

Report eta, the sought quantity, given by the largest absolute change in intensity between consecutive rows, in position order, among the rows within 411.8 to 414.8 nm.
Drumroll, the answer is 4.3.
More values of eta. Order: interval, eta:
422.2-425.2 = 2.4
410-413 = 3.5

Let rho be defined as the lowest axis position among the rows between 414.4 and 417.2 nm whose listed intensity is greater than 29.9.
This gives 414.6 nm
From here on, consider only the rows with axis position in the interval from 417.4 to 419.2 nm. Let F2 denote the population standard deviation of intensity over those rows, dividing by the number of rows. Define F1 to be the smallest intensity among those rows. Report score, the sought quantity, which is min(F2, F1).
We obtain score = 1.0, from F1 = 28.97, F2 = 1.0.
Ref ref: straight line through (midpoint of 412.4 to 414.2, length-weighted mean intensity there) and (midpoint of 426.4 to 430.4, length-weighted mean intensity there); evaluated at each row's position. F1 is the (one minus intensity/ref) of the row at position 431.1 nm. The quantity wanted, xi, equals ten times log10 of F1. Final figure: -10.8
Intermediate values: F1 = 0.083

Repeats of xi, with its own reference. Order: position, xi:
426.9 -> -11.7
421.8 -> -17.7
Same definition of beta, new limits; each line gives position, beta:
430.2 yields 3005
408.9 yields 2781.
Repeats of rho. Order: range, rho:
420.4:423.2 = 420.6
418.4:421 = 418.5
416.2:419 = 417.6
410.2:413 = 412.2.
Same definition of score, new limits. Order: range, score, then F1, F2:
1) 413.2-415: 2.8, 27.63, 2.8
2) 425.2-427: 0.9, 26.84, 0.9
